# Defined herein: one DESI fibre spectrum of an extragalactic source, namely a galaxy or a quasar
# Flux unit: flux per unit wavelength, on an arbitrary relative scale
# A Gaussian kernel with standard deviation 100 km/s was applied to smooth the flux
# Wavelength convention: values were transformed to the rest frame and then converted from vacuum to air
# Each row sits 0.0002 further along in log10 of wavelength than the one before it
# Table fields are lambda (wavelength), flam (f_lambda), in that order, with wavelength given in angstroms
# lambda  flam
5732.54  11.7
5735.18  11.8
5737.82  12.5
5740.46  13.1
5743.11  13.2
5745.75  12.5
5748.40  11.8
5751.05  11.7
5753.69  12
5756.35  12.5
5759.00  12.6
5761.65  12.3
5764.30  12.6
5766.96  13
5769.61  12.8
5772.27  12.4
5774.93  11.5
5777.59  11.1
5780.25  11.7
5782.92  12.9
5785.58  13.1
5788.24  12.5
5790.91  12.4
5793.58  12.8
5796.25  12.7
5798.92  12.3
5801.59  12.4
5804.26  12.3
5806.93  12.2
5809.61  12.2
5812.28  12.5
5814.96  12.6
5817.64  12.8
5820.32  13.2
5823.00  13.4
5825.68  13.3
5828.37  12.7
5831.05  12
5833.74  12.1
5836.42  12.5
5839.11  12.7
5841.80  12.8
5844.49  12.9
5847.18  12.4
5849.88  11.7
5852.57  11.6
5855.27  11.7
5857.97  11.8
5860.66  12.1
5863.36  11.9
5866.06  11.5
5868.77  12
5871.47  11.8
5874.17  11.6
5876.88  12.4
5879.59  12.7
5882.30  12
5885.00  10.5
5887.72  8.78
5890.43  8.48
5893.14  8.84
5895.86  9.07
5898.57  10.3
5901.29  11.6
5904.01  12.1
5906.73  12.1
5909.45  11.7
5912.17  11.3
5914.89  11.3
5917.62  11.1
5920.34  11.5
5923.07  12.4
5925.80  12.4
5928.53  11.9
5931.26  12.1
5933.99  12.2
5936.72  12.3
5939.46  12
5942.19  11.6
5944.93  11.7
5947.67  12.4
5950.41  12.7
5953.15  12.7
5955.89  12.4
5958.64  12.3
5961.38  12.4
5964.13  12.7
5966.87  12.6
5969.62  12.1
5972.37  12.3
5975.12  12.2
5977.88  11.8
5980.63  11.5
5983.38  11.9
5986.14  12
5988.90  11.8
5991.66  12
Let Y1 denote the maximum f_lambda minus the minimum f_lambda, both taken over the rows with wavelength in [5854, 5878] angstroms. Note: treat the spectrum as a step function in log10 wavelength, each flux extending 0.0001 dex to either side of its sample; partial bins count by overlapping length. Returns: 0.9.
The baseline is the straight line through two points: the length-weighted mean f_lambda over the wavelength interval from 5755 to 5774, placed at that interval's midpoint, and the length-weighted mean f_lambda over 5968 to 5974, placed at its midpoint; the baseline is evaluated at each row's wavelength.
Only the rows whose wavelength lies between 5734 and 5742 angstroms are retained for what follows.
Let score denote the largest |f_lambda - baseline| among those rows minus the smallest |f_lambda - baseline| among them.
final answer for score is 0.7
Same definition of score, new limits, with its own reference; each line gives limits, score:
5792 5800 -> 0.1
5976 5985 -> 0.4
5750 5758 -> 0.8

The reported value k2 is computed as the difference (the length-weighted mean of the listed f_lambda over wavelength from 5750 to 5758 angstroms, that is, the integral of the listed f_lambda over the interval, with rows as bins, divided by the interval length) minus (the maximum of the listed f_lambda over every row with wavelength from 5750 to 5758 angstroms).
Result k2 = -0.4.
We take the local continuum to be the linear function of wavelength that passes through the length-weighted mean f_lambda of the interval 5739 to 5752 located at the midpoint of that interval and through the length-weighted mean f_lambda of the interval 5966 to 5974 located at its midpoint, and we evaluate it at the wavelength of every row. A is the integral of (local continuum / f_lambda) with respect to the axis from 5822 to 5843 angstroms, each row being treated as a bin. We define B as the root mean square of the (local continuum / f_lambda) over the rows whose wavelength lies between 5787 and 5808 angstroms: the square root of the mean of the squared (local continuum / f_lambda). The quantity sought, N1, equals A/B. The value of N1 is 21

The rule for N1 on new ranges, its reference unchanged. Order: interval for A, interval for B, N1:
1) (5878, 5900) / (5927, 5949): 27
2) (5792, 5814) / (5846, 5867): 21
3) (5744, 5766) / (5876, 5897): 18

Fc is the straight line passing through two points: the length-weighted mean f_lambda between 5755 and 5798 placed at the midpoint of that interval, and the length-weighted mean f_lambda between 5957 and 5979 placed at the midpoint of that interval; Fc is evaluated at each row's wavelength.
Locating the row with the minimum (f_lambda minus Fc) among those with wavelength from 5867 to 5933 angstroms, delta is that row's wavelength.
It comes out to 5890.43 angstroms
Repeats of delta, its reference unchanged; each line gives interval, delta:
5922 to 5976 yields 5942.19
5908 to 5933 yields 5917.62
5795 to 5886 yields 5885.00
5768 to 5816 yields 5777.59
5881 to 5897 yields 5890.43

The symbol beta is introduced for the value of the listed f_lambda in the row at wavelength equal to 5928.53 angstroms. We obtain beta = 11.9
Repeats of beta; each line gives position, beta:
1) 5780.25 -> 11.7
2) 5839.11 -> 12.7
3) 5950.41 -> 12.7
